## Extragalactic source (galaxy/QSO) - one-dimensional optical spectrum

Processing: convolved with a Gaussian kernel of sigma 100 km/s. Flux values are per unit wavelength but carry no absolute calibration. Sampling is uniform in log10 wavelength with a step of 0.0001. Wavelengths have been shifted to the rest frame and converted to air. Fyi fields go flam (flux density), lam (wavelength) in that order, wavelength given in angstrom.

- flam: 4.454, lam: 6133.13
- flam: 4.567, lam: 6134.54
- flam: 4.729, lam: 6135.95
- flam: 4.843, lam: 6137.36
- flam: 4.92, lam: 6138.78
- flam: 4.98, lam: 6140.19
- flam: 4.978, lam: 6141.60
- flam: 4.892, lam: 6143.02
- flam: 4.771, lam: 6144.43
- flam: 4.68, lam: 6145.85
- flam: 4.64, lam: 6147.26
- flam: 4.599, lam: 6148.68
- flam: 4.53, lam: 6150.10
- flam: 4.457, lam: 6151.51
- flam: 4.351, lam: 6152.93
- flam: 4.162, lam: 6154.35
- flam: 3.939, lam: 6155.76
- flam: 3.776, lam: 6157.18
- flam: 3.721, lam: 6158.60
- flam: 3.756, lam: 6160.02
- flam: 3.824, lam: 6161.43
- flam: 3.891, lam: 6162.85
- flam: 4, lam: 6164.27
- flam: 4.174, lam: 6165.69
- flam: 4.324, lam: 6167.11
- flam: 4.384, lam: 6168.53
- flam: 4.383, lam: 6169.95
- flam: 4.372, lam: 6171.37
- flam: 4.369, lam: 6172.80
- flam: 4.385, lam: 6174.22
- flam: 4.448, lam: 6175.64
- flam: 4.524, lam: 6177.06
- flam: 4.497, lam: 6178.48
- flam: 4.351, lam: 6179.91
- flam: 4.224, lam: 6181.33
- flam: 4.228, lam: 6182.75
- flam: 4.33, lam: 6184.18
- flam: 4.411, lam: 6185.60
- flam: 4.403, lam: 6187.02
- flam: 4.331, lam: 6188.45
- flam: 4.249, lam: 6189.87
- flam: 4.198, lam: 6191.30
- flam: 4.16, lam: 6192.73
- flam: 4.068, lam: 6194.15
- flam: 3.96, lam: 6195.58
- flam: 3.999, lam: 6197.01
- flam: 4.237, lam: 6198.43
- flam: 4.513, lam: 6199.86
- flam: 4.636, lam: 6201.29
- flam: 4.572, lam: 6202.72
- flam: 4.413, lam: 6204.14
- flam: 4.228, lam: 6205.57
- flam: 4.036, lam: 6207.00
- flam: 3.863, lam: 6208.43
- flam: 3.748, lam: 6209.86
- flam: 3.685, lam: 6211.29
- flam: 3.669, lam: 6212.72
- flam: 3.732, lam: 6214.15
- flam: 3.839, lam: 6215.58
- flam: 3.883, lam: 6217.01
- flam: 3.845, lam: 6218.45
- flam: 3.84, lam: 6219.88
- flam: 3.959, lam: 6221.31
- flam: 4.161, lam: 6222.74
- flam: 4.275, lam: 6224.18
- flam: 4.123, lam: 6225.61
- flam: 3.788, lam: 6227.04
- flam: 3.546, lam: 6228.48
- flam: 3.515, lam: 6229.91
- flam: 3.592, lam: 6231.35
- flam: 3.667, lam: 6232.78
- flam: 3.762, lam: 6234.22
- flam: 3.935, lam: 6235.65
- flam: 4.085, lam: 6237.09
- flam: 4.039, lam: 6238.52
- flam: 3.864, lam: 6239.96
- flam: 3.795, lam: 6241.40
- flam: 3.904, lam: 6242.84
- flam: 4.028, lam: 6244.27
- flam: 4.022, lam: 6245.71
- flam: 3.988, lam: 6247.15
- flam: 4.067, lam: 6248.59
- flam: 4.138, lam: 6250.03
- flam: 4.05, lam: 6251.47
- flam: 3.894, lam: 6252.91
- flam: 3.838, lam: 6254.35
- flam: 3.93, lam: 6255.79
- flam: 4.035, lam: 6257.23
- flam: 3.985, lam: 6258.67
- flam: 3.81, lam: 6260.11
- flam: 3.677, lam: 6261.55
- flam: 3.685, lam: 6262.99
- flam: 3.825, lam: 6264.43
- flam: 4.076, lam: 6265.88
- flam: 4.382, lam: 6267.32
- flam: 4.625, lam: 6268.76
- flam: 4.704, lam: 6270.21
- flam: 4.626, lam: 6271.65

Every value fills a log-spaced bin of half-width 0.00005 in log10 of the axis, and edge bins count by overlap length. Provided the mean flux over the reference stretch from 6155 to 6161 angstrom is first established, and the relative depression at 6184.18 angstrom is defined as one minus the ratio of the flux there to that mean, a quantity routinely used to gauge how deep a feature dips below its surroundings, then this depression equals -0.14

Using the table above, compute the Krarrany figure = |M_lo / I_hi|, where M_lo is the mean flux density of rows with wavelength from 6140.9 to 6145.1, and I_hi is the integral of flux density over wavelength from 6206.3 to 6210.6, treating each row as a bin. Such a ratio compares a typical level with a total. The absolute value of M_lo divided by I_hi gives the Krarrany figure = 0.293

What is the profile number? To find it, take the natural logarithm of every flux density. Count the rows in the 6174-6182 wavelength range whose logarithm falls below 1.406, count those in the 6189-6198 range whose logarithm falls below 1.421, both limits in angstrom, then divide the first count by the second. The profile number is 0.0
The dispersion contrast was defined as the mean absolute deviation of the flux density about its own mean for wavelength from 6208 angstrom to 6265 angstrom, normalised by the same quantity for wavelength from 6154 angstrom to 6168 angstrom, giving 0.9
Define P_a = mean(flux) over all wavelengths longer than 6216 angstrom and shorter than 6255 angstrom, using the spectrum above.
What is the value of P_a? 3.91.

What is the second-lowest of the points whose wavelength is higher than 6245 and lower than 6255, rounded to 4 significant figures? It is 3.894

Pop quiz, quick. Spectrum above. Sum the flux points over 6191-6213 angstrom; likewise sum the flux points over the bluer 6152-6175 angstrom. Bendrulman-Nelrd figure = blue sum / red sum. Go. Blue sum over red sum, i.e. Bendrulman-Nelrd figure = 1.00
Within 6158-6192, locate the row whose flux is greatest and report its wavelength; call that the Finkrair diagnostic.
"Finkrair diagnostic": 6177.06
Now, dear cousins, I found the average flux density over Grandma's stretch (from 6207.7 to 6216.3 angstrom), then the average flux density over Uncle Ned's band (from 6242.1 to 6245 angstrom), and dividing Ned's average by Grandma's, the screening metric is 1.06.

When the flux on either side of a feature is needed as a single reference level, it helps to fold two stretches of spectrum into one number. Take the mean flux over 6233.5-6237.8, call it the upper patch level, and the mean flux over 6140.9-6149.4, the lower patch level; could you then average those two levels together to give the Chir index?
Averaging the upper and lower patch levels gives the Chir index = 4.34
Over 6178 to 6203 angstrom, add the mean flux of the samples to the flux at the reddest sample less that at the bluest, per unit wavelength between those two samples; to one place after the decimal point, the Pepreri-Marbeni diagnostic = 4.3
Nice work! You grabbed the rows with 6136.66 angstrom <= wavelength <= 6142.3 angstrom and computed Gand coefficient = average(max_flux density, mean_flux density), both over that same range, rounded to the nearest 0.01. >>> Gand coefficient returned 4.96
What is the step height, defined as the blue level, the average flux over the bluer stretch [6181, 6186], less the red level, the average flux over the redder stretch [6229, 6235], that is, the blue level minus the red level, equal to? 0.66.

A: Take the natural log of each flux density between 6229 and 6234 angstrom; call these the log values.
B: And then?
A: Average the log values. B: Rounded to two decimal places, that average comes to 1.28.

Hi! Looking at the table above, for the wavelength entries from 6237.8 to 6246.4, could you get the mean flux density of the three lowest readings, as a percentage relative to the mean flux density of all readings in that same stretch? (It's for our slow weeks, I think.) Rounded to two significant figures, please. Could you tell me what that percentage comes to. 98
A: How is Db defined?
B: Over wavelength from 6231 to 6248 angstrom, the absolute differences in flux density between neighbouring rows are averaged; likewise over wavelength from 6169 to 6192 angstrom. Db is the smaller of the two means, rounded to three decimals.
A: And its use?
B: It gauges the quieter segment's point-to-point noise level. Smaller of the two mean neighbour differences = 0.058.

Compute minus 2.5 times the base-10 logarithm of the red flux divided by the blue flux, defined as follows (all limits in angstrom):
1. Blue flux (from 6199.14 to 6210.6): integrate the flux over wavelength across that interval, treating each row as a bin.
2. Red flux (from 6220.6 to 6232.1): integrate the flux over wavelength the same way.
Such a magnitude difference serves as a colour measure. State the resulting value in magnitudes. 0.10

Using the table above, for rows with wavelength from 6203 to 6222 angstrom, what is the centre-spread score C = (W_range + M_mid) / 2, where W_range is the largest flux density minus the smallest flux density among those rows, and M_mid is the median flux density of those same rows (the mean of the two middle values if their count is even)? 2.29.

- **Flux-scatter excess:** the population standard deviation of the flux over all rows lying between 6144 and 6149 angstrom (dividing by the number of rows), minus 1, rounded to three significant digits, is -0.936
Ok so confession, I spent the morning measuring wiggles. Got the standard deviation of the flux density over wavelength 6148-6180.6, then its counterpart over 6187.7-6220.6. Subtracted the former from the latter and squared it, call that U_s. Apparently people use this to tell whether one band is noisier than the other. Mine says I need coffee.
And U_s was 0.000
